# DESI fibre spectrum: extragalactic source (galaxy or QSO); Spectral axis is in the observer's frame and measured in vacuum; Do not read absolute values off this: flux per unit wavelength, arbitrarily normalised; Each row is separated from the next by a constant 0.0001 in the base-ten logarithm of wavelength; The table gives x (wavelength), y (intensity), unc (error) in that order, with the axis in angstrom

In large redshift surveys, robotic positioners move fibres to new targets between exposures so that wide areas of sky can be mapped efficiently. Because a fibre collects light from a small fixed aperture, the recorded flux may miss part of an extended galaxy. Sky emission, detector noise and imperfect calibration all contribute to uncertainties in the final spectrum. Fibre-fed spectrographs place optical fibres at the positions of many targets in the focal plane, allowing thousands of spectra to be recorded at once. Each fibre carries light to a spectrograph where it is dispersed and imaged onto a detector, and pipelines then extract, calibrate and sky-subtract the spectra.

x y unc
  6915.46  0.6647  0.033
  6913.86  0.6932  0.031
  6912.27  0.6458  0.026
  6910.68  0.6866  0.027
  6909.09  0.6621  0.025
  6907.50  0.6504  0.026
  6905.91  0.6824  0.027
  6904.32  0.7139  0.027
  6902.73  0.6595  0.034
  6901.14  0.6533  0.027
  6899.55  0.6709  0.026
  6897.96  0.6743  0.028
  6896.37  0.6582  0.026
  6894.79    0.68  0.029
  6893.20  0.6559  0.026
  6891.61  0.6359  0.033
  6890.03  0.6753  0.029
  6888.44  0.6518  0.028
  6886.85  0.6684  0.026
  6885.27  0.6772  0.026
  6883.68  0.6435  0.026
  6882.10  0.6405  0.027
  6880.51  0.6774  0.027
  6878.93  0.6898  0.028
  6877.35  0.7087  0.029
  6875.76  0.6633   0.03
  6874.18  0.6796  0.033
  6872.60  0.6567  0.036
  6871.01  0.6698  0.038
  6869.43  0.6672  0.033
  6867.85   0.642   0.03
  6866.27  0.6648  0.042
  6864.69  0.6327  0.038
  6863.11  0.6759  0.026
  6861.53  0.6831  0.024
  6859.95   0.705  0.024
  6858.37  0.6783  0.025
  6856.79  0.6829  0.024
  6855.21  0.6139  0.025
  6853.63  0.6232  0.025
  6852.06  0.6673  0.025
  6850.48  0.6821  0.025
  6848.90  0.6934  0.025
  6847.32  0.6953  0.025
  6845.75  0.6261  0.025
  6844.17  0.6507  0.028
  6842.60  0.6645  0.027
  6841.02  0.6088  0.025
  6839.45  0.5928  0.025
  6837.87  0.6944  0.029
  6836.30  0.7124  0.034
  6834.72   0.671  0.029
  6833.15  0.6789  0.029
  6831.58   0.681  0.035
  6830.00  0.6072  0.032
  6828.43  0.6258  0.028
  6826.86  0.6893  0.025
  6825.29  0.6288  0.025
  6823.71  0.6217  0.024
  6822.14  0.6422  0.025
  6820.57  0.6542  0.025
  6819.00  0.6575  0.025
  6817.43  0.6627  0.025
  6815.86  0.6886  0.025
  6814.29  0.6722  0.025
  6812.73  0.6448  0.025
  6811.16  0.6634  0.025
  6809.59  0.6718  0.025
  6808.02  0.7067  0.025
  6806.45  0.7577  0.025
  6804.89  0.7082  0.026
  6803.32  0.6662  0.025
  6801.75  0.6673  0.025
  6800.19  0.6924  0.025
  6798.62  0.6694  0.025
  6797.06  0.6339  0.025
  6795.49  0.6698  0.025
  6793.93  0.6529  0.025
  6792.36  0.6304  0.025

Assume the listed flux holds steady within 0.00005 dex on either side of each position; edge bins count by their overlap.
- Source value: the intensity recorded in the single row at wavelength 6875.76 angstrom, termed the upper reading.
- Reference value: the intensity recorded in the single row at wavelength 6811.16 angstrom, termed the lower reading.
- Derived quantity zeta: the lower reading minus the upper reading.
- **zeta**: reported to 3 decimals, 0.000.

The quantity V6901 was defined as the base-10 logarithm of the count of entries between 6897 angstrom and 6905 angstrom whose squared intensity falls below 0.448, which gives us 0.30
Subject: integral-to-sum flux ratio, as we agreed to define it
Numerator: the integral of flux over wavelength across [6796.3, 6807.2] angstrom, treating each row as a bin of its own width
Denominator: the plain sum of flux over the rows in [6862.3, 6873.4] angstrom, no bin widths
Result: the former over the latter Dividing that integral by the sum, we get 1.6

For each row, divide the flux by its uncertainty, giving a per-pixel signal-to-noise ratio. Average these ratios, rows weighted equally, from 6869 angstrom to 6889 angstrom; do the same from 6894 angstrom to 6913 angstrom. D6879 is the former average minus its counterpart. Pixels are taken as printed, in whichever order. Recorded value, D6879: -1.8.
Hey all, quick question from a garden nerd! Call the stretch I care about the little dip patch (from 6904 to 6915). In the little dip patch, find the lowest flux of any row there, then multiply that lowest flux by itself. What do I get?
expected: 0.417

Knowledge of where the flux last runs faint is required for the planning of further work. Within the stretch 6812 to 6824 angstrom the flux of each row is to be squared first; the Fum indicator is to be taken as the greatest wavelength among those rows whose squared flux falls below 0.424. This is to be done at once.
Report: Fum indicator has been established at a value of 6823.71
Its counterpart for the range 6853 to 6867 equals 6864.69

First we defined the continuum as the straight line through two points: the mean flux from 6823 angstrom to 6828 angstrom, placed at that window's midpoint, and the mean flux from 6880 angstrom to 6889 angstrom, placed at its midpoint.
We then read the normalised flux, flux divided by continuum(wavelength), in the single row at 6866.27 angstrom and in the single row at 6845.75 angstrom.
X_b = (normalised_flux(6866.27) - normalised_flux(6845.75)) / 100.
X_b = 0.0005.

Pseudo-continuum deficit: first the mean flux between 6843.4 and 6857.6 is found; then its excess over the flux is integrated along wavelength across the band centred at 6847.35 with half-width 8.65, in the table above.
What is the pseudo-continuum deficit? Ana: 0.21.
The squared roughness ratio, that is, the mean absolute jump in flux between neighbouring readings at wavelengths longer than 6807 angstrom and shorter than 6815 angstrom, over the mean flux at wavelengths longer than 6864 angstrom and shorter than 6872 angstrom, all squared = 0.0012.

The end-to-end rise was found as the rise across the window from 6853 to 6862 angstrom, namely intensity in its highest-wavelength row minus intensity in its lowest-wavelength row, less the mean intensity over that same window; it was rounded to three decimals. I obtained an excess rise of -0.604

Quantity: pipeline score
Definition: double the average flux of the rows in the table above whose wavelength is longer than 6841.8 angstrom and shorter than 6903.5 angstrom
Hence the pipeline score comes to 1.33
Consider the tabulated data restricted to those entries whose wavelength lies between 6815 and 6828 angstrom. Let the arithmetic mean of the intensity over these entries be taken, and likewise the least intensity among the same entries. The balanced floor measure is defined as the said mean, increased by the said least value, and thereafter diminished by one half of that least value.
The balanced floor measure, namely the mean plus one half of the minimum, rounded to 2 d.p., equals 0.97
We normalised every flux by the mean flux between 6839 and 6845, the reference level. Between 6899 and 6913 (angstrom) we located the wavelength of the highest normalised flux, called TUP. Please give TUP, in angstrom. 6904.32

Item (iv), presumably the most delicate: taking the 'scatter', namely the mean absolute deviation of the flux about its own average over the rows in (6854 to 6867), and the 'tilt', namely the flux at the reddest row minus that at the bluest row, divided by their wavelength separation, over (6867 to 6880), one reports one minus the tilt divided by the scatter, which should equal 0.81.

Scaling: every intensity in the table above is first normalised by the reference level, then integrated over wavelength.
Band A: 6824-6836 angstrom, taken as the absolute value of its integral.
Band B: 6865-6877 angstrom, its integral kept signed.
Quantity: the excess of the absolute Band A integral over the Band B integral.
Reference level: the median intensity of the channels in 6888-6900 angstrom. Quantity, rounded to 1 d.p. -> -0.2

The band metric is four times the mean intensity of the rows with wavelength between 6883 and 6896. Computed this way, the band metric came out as 2.64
